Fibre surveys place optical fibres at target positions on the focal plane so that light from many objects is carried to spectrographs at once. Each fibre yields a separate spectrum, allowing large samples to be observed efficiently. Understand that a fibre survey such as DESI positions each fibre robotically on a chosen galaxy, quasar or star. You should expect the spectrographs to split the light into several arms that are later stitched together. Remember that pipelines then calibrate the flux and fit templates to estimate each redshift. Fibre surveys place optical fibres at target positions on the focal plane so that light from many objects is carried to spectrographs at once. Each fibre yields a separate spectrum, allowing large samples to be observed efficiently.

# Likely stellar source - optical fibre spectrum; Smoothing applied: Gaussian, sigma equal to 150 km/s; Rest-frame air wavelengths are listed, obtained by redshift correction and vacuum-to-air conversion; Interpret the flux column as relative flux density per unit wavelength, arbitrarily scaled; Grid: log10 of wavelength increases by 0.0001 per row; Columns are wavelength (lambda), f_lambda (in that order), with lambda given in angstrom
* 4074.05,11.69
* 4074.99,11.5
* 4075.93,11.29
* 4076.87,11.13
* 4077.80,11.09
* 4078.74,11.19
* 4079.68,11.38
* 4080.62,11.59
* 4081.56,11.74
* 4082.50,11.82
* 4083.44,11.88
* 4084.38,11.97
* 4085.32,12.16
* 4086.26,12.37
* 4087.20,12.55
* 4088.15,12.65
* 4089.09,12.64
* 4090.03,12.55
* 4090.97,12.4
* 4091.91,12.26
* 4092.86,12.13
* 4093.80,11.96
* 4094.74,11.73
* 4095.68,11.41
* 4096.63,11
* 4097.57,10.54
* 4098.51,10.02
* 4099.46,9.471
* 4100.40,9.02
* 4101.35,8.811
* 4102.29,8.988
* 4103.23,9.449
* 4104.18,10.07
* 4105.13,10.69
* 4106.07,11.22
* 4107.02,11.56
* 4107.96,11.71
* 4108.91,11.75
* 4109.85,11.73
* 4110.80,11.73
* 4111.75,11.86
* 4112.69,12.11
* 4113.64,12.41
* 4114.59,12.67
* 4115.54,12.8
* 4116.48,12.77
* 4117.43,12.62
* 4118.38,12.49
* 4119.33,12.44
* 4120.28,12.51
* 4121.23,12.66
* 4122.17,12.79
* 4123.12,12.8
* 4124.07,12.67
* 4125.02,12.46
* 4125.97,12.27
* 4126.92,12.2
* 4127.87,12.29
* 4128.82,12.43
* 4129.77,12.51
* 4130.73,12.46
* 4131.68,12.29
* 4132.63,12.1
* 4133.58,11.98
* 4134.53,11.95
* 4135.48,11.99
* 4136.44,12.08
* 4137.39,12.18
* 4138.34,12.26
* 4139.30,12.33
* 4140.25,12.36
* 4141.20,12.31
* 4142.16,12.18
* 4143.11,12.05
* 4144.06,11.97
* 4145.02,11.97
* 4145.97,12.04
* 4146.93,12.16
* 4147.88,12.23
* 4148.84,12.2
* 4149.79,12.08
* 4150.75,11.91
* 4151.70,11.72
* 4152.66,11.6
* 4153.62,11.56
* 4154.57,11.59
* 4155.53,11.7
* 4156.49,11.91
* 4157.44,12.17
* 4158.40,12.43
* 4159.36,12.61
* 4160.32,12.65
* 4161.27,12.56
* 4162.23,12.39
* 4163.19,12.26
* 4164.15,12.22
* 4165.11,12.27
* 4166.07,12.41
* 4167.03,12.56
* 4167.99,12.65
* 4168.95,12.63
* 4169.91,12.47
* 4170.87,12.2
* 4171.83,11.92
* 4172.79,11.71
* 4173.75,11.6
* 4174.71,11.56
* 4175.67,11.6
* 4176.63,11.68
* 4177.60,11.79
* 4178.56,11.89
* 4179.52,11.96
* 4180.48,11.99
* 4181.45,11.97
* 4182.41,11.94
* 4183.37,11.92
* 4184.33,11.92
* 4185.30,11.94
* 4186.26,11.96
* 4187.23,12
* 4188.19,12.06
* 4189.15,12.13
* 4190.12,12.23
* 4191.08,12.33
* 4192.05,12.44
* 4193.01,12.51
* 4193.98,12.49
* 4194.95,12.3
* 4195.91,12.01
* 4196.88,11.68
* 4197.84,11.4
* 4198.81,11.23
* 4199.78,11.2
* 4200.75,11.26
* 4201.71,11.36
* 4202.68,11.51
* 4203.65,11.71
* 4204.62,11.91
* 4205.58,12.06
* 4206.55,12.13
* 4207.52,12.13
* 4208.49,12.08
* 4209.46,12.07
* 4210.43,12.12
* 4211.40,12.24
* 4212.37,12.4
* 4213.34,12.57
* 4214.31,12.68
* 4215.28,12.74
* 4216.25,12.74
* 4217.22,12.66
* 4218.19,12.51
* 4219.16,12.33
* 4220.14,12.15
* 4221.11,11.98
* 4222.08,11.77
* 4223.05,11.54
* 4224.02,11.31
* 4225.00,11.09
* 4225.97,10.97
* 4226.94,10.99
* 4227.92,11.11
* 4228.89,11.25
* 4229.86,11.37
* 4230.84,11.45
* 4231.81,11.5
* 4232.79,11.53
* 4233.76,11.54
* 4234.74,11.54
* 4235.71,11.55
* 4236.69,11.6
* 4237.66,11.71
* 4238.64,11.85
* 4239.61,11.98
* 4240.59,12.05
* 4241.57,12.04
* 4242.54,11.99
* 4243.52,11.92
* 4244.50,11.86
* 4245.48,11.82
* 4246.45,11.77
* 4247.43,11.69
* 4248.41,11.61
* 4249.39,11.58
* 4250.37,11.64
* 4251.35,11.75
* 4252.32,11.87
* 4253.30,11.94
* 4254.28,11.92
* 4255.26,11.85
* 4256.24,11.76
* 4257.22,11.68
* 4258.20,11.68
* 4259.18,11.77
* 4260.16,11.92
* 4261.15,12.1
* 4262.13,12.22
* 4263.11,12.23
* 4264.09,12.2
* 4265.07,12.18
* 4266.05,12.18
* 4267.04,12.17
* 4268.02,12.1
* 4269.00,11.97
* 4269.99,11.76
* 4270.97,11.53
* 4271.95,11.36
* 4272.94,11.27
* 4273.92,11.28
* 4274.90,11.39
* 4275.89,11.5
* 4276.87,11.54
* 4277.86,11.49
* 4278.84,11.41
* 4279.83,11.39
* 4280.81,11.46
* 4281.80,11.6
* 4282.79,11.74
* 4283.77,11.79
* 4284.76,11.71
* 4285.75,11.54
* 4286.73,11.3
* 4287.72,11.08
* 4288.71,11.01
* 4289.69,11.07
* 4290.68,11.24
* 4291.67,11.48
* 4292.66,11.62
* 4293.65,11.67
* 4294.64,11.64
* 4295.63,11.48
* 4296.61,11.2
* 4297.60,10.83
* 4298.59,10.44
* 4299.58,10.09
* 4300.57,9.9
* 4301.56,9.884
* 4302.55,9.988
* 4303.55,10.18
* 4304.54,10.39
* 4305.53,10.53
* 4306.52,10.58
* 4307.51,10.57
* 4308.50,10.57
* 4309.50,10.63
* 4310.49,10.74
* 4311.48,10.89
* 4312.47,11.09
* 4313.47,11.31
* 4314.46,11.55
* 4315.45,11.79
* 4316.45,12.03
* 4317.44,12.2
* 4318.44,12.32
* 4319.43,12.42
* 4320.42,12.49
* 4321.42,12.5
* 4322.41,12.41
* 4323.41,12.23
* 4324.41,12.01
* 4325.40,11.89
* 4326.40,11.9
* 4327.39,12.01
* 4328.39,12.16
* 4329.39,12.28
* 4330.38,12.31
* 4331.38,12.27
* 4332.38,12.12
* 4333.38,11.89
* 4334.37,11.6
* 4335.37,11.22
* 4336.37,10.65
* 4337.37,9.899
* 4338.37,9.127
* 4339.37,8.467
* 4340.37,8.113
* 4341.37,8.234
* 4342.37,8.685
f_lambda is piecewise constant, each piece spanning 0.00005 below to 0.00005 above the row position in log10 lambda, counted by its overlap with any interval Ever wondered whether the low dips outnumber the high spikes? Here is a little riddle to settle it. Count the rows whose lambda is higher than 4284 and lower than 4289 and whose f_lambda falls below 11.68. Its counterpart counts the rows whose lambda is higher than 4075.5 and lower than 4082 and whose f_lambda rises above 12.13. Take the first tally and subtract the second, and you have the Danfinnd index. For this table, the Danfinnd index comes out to 4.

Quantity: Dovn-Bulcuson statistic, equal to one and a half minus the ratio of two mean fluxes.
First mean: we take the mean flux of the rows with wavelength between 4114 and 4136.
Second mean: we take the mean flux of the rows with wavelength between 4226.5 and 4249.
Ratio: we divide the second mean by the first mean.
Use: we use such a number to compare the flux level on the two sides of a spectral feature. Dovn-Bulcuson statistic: 0.56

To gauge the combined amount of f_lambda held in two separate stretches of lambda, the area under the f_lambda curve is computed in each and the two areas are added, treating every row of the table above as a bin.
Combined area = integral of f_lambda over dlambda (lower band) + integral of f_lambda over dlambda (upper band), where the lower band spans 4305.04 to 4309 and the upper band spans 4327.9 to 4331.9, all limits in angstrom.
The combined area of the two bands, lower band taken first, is 90.8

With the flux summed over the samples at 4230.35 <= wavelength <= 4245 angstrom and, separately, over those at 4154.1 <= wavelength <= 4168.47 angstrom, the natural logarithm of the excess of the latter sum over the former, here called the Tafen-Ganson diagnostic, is 2.1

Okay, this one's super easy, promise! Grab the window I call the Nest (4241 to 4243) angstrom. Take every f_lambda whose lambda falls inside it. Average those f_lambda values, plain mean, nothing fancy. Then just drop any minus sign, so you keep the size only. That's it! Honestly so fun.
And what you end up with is 12.0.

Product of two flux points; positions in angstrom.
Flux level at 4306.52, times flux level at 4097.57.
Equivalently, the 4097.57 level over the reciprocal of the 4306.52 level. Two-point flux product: 112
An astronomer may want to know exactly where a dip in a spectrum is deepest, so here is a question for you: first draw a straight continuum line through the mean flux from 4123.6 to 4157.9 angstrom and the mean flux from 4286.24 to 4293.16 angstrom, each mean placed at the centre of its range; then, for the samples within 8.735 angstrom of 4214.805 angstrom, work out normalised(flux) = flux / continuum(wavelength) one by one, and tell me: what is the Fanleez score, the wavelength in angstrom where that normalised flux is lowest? 4223.05 angstrom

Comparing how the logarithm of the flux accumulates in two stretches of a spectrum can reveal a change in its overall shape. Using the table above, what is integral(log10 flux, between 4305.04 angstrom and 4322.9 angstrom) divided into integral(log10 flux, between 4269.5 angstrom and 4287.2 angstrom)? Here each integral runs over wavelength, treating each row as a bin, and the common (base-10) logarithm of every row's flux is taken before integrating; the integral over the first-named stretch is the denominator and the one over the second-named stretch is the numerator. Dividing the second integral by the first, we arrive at 0.993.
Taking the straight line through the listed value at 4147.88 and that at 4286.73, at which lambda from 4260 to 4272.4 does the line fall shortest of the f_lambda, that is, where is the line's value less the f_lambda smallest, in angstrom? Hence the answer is 4263.11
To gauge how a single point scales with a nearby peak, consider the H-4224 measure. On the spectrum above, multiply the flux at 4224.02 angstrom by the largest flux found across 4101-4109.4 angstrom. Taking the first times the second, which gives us 133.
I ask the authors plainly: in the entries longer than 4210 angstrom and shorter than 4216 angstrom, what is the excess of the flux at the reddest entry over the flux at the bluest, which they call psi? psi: 0.6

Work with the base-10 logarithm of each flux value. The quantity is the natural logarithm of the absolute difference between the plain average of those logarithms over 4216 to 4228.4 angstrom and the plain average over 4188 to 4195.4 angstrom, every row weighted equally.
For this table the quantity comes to -3.9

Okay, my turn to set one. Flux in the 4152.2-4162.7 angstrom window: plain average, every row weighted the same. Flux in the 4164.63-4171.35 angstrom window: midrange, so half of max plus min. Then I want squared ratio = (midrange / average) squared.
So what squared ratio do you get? 1.05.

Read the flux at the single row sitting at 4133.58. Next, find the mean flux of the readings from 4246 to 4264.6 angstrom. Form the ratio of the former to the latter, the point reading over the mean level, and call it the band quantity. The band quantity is 1.01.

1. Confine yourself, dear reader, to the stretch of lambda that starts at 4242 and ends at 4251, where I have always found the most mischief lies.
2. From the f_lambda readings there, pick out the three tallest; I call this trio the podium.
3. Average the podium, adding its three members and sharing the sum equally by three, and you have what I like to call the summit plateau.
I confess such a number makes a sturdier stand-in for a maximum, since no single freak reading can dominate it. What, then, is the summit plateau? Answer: 11.9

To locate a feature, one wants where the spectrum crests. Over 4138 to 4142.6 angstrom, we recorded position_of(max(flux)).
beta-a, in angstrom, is 4140.25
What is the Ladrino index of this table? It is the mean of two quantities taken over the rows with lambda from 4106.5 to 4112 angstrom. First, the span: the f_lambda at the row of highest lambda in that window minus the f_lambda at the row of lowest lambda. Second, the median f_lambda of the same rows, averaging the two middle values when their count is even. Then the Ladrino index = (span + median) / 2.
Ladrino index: 6.0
